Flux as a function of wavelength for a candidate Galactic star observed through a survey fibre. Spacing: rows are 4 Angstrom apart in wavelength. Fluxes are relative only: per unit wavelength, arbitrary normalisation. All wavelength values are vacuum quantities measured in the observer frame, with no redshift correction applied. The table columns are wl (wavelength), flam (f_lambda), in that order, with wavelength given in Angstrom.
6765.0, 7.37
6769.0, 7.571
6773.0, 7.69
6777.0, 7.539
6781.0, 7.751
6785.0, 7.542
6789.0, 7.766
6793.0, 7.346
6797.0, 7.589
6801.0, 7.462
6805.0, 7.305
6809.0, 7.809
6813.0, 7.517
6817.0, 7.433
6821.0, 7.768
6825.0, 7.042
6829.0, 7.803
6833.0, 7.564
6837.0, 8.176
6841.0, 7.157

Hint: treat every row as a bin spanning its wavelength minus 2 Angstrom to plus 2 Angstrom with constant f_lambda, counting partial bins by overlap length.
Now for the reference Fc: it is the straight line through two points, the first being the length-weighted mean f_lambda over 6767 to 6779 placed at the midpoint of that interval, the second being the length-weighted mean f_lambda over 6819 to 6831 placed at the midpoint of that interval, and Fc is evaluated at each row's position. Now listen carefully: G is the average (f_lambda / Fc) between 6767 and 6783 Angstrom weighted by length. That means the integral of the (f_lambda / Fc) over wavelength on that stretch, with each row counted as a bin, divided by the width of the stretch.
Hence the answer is 1.01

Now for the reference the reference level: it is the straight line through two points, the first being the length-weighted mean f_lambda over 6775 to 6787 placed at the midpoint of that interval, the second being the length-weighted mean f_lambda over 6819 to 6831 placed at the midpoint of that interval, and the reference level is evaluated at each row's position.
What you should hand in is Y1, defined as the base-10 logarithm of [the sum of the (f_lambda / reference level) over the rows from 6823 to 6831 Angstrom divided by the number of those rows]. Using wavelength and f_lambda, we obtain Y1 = -0.006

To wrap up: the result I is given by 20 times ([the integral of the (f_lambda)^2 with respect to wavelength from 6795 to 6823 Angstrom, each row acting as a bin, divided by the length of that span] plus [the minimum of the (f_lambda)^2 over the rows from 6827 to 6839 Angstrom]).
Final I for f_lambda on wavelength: 2286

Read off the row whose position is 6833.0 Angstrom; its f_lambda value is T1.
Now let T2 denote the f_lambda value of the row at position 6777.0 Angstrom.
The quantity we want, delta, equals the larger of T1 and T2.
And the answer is 7.56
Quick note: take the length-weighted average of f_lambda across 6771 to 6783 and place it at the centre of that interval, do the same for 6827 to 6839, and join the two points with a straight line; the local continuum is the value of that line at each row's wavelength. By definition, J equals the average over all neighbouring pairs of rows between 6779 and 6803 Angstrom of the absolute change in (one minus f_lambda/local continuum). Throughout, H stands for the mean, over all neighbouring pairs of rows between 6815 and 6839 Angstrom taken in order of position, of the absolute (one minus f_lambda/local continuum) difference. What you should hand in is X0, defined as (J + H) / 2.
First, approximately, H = 0.068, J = 0.03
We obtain 0.0500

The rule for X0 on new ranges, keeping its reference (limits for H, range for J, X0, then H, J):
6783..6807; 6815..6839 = 0.0493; 0.031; 0.07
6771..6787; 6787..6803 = 0.0301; 0.025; 0.03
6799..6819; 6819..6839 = 0.0544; 0.034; 0.07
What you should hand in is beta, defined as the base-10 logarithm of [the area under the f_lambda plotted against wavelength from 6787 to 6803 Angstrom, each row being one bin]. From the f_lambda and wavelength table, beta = 2.1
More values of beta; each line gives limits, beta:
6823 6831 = 1.8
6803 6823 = 2.2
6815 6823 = 1.8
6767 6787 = 2.2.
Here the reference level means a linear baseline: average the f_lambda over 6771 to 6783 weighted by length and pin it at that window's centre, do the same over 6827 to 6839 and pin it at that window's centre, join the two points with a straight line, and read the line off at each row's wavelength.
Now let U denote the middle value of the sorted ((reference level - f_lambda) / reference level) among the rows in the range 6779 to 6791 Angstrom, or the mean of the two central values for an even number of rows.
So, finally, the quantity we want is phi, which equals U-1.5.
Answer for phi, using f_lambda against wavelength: -1.51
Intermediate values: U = -0.009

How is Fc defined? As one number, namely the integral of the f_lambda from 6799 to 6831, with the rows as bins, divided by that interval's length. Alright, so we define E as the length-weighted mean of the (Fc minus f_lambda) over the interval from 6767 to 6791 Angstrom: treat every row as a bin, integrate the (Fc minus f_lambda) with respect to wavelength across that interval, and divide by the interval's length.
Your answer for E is -0.13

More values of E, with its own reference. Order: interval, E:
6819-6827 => 0.11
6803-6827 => 0.04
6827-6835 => -0.17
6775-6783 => -0.13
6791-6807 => 0.09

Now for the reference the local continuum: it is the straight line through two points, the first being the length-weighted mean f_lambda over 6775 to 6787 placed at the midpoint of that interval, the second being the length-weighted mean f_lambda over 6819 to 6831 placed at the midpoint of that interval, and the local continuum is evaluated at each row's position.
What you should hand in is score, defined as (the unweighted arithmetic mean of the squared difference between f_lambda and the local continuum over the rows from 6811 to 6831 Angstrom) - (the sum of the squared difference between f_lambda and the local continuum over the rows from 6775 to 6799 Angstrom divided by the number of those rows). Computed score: 0.06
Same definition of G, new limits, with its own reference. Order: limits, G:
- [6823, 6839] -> 1.02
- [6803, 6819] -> 0.99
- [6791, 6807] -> 0.98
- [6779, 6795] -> 1.00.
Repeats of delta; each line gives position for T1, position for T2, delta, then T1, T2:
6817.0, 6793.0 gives 7.43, 7.433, 7.346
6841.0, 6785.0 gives 7.54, 7.157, 7.542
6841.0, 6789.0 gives 7.77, 7.157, 7.766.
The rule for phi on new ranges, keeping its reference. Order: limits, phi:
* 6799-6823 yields -1.47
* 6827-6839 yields -1.50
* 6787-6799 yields -1.48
